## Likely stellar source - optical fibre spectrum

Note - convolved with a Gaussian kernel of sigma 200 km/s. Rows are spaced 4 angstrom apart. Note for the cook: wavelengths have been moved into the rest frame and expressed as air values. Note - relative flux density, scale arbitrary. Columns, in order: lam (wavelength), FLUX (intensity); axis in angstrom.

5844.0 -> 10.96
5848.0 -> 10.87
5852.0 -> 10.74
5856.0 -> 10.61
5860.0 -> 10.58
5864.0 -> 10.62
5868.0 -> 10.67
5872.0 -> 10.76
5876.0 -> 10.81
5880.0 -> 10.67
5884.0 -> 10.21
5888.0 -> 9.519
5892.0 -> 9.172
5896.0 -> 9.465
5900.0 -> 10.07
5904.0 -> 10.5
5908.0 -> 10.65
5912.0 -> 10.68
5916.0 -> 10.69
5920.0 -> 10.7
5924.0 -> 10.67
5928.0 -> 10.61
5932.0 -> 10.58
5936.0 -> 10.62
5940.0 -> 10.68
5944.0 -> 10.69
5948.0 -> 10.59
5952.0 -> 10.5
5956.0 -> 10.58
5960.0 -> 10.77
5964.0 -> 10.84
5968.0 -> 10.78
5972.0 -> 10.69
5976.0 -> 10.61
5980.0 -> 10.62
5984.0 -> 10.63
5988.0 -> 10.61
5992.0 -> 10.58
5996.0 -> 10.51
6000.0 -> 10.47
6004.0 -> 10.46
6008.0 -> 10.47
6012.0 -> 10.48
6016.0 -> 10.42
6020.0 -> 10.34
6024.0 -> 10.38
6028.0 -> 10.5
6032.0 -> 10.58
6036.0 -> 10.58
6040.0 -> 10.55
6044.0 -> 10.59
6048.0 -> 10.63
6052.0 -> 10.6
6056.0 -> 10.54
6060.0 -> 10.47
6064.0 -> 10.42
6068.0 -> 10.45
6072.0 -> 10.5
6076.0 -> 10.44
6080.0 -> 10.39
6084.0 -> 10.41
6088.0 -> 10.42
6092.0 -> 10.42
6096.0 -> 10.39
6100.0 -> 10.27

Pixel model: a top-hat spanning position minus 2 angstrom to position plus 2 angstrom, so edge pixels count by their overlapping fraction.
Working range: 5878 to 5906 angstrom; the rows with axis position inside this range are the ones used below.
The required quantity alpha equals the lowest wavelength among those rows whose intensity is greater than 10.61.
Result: 5880.0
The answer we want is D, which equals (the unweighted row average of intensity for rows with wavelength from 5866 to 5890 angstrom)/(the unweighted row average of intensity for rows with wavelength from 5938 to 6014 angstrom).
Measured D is 0.98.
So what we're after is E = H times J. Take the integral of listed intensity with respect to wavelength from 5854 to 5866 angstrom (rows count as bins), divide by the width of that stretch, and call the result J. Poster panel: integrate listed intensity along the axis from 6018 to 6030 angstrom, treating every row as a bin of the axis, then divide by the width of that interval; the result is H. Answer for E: 110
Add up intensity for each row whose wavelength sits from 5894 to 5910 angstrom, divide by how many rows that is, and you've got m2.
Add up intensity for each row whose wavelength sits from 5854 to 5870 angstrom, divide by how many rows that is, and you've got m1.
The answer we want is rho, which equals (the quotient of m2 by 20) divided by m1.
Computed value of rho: 0.0479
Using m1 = 10.6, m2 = 10.2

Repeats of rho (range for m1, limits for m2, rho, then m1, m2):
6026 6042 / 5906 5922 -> 0.0506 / 10.6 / 10.7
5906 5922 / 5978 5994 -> 0.0497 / 10.7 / 10.6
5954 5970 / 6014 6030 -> 0.0485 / 10.7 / 10.4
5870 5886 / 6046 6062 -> 0.0498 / 10.6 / 10.6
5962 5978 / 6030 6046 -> 0.0493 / 10.7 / 10.6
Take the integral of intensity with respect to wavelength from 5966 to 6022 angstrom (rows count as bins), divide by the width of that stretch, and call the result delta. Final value 10.5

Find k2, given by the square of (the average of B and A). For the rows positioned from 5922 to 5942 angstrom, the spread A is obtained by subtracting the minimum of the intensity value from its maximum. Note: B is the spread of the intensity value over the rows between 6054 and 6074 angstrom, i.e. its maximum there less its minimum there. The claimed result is 0.01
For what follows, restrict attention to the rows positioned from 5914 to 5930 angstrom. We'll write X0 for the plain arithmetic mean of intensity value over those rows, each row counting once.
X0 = 10.7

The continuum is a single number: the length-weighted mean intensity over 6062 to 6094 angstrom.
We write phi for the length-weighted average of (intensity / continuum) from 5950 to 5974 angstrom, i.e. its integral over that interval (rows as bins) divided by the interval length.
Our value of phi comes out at 1.025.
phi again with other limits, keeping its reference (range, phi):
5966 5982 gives 1.023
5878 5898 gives 0.940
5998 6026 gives 1.000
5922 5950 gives 1.019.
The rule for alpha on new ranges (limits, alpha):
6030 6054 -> 6048.0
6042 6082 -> 6048.0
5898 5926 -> 5908.0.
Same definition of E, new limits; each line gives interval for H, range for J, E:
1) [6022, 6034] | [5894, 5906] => 105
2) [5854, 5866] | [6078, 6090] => 110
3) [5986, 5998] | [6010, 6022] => 110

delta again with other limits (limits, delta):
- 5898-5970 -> 10.6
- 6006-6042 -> 10.5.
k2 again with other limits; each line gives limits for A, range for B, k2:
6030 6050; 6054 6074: 0.01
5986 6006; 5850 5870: 0.02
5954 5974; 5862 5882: 0.05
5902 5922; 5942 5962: 0.06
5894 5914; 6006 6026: 0.46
